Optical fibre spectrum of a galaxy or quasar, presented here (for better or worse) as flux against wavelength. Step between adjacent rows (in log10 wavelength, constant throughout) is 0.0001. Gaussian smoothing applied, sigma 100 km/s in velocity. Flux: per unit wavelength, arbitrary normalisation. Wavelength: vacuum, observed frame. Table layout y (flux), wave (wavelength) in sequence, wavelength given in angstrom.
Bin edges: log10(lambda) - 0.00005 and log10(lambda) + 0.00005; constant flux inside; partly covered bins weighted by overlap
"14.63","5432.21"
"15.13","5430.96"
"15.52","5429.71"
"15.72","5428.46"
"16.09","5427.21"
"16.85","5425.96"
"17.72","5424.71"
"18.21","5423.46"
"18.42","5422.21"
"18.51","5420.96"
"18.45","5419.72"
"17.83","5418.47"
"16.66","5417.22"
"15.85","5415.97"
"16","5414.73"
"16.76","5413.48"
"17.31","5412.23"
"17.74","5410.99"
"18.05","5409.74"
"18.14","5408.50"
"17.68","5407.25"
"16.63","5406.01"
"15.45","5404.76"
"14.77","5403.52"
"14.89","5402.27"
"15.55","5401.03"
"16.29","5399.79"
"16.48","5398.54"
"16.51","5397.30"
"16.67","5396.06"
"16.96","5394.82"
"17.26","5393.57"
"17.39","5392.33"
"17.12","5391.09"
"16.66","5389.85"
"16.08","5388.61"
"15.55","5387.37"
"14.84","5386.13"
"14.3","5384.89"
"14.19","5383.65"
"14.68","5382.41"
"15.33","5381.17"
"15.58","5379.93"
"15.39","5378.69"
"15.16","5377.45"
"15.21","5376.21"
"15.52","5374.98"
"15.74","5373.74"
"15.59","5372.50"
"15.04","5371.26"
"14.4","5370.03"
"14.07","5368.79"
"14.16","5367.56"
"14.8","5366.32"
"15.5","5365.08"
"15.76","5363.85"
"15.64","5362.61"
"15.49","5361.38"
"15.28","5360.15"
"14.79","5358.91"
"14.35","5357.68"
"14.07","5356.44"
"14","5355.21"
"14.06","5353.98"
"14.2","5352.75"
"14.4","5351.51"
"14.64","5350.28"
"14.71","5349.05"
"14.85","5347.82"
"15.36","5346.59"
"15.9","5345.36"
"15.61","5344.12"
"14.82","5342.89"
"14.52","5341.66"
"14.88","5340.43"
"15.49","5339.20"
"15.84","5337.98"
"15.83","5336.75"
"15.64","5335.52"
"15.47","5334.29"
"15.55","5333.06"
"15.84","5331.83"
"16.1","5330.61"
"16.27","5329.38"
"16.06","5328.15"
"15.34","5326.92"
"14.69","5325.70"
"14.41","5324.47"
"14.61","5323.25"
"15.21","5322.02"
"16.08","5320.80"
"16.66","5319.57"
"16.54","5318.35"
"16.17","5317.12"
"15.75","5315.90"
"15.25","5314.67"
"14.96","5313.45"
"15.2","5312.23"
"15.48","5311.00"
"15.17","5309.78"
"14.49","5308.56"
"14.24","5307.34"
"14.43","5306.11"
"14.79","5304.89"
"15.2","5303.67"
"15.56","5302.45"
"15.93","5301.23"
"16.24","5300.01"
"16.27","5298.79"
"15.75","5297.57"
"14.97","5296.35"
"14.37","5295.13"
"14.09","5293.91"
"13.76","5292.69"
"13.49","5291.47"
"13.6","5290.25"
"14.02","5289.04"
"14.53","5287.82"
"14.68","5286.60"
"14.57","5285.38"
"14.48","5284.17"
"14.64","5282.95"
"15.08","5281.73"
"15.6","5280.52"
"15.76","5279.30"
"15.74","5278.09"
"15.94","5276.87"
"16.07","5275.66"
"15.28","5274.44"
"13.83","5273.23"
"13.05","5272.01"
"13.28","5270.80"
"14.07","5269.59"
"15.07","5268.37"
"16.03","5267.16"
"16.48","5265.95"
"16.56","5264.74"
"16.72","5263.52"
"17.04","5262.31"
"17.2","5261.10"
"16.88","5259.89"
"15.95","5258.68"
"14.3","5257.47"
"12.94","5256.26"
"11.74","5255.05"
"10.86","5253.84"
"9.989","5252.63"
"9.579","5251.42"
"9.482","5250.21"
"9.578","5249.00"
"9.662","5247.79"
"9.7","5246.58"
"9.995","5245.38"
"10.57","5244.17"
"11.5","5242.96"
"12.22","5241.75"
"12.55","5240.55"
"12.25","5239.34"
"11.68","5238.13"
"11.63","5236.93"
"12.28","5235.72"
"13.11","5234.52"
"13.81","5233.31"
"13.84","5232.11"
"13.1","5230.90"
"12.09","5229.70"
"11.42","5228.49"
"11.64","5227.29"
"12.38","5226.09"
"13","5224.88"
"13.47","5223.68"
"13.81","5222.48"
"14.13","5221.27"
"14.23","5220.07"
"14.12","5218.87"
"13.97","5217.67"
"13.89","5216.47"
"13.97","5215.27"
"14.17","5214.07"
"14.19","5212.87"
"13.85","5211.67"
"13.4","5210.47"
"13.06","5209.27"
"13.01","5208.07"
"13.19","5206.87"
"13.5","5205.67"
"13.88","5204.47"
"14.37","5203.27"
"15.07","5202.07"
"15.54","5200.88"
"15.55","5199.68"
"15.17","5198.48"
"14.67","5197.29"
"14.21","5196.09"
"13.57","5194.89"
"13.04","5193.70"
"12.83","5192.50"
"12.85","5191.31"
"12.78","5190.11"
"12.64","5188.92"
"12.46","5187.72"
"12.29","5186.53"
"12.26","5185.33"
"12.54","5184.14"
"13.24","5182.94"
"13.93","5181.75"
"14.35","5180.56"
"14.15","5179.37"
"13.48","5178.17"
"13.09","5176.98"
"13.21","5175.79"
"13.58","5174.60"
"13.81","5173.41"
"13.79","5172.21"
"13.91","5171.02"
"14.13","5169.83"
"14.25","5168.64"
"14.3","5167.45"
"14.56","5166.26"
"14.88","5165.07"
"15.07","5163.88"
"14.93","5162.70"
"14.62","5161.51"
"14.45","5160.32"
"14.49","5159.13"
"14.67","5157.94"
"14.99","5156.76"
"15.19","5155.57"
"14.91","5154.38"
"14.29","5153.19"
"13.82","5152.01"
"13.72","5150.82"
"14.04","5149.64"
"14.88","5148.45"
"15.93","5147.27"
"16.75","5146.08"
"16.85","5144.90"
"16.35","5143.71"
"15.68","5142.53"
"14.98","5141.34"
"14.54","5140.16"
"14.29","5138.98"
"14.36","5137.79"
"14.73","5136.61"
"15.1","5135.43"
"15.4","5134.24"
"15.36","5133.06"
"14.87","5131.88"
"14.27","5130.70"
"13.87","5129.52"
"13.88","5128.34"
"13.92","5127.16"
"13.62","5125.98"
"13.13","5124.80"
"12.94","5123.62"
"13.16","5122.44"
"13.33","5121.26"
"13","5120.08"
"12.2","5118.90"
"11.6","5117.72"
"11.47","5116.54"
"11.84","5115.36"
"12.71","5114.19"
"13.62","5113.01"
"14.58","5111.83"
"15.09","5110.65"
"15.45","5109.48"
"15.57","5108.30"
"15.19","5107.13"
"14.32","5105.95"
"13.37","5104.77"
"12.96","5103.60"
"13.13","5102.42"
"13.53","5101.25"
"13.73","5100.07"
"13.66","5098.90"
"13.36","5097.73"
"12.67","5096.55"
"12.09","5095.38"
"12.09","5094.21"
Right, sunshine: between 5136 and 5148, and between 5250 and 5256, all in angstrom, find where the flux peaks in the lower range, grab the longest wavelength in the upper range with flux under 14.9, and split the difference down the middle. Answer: 5200.0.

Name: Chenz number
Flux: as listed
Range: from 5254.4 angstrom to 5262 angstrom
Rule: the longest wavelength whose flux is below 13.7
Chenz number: 5256.26 angstrom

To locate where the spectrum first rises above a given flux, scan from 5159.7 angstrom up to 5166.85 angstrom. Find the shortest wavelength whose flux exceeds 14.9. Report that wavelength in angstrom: 5162.70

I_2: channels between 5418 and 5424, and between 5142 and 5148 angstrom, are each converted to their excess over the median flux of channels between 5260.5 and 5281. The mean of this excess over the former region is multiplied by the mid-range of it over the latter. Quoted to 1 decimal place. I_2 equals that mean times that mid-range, 1.3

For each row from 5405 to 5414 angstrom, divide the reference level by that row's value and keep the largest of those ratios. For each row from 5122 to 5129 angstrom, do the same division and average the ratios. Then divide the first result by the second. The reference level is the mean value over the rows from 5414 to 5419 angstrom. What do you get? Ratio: 0.808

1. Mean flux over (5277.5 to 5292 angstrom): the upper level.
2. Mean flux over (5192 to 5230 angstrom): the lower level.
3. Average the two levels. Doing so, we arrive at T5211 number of 14.2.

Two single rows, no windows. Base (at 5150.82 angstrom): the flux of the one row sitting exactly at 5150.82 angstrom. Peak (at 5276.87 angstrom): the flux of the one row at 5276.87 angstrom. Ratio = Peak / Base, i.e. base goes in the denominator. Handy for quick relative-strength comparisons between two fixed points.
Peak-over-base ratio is 1.16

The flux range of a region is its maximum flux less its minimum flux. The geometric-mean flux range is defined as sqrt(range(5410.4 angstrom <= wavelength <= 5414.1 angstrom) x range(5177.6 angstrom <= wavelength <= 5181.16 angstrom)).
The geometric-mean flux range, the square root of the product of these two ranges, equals 0.92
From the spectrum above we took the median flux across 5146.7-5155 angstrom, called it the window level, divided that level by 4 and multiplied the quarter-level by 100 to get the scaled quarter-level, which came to 357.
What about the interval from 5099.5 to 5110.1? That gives 343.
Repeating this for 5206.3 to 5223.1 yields 348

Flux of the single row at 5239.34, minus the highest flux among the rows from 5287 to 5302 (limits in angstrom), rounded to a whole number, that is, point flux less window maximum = -4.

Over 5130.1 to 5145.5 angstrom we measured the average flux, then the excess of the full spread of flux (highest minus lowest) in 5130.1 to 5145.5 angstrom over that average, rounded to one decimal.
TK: -12.6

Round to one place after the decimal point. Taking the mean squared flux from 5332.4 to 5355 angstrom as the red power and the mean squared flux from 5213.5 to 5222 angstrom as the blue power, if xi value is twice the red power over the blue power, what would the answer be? 2.3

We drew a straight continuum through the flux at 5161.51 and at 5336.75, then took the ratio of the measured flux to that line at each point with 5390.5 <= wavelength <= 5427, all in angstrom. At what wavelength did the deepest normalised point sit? 5403.52 angstrom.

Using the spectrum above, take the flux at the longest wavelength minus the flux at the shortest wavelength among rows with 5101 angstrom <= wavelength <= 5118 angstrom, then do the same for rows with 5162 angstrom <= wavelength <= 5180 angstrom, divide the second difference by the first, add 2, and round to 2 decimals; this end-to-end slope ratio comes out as 2.40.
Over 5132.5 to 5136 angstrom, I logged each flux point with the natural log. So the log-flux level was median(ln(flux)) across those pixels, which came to 2.73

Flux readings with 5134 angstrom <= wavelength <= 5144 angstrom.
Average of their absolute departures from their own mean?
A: 0.5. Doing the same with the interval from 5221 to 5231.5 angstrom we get 0.8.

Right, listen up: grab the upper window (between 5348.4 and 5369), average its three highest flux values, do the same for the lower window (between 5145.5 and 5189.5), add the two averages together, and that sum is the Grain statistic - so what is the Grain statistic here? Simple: 31.6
